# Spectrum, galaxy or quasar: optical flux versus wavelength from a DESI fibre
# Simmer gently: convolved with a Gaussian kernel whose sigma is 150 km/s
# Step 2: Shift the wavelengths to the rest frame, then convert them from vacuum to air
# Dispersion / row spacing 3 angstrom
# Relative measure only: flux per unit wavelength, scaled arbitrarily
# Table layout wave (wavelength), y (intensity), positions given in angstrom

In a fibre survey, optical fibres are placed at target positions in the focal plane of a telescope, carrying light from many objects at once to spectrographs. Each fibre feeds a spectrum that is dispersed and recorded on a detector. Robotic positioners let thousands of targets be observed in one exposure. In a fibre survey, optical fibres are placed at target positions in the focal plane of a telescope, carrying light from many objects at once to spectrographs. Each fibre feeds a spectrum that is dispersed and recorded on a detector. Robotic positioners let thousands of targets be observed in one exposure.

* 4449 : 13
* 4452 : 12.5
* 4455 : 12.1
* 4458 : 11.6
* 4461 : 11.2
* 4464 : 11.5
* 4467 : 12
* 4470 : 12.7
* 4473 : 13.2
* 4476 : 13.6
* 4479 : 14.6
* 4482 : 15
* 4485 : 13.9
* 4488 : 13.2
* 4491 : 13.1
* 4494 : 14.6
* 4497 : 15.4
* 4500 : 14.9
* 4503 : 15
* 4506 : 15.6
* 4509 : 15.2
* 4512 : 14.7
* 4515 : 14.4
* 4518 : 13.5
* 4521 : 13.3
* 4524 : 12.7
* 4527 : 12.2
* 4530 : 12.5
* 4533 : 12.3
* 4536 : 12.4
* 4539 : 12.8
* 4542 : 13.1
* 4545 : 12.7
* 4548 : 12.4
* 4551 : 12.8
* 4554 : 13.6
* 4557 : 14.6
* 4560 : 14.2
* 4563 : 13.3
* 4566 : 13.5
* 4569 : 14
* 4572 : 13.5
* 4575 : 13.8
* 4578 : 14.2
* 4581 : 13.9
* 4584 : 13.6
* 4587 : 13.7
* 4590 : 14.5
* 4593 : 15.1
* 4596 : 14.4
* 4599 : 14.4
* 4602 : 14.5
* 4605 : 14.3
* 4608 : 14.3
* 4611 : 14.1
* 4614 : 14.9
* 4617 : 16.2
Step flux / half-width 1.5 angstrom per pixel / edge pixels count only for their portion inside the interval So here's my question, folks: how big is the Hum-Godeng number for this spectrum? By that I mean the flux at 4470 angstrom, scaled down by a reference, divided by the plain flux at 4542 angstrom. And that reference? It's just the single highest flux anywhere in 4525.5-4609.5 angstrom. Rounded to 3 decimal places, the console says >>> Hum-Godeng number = 0.064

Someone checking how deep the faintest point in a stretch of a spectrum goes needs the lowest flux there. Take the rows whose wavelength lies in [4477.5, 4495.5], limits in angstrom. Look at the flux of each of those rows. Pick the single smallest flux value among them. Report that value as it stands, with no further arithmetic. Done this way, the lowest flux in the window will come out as 13.1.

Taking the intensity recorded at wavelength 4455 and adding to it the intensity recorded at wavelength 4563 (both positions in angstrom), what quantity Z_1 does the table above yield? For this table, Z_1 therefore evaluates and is 25.4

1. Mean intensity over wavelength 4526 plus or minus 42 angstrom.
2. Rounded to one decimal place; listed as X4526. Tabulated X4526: 13.6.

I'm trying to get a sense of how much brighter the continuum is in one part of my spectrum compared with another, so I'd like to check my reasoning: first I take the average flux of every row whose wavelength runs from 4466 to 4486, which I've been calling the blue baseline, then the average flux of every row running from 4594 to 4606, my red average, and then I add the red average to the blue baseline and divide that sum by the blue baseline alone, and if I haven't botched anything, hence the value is 2.06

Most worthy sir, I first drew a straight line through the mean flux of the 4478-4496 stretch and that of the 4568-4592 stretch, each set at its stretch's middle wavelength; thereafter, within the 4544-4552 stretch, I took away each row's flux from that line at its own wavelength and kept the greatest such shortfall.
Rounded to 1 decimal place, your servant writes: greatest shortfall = 1.6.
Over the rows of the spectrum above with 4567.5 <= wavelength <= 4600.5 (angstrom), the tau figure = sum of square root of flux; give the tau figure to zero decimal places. 41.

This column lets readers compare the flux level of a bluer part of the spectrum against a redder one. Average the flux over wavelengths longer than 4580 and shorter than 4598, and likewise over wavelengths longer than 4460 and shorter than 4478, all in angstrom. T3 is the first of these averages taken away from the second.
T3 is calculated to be -1.8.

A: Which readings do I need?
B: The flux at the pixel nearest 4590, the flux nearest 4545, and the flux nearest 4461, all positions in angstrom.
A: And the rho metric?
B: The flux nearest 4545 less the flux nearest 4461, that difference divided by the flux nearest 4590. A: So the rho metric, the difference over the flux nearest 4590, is 0.10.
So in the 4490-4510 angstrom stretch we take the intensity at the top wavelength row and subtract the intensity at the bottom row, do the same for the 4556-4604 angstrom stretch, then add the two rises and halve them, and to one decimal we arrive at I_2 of 1.0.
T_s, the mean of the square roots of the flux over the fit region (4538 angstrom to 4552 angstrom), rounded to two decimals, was 3.57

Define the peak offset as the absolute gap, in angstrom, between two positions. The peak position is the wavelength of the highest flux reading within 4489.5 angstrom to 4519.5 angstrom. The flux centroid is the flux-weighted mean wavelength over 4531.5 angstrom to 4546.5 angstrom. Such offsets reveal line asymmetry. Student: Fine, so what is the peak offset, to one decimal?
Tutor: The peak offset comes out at 33.1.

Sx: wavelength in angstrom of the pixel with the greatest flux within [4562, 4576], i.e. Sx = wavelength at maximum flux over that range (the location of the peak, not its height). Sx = 4569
